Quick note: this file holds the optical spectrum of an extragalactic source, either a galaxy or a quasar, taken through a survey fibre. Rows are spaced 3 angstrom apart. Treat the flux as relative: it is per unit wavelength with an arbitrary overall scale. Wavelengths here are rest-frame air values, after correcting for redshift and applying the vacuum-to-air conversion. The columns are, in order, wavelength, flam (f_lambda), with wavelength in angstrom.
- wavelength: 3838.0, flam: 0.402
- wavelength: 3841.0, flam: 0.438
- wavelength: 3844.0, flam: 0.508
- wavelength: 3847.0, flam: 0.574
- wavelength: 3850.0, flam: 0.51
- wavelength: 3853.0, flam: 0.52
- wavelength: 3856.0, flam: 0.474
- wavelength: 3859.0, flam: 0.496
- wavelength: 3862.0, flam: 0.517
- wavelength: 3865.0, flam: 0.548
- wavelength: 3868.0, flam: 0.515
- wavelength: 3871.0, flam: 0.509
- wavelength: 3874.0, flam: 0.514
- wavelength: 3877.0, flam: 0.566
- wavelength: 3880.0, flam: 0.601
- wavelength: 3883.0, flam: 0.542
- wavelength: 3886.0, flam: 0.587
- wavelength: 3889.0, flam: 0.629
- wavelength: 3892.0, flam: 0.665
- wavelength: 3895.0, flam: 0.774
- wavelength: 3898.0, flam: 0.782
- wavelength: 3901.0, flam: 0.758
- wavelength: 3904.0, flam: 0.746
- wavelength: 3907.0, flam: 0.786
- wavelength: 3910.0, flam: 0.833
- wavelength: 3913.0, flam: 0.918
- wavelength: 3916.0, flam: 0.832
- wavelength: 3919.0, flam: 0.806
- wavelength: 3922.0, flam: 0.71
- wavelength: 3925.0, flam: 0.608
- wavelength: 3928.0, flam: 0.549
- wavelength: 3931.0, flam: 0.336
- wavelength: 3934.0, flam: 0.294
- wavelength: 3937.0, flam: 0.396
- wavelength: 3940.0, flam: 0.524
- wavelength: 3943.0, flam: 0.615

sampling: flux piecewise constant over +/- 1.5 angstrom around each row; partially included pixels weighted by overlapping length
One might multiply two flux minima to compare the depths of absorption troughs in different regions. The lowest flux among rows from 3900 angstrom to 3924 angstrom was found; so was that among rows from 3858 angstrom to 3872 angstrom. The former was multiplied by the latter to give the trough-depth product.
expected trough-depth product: 0.35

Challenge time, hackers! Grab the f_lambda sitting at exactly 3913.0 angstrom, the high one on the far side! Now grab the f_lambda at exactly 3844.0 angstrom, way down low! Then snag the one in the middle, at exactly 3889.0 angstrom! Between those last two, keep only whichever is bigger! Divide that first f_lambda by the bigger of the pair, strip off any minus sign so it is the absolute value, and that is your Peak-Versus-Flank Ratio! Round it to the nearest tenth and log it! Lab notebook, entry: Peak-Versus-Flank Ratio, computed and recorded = 1.5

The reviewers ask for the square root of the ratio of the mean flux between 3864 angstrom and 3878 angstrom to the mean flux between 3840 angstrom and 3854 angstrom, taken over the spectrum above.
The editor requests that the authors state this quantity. 1.02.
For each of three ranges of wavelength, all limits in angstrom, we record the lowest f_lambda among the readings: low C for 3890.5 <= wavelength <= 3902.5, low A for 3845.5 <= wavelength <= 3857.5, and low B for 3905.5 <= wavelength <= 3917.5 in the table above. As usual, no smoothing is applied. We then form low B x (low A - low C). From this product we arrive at -0.15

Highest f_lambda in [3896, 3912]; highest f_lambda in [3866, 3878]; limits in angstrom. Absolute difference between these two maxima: 0.27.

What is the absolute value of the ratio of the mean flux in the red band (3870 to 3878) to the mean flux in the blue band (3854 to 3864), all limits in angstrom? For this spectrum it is 1.1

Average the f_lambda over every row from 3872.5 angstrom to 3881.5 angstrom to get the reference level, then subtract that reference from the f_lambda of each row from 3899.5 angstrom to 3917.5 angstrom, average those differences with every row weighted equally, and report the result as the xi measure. 0.25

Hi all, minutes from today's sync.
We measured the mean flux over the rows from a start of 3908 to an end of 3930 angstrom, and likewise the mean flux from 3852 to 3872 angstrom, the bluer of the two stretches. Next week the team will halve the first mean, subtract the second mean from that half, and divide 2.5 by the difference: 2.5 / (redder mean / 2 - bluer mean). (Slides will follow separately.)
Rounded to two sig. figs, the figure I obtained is -18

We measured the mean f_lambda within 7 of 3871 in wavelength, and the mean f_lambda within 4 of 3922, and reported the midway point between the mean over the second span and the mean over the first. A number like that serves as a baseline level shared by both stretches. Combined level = 0.62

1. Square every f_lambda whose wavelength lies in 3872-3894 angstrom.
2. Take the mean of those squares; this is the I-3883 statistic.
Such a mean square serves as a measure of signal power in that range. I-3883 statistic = 0.35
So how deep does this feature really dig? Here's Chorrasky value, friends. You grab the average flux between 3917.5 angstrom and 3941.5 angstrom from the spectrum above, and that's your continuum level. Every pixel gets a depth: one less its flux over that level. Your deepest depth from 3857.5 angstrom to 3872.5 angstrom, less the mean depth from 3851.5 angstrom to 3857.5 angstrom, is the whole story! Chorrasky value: 0.0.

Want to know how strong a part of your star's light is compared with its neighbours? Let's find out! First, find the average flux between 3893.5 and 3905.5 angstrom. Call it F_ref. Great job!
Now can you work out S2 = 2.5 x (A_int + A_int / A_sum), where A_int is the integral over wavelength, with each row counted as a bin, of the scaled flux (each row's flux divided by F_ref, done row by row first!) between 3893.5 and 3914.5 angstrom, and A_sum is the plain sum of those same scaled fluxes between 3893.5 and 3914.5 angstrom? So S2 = 62.4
